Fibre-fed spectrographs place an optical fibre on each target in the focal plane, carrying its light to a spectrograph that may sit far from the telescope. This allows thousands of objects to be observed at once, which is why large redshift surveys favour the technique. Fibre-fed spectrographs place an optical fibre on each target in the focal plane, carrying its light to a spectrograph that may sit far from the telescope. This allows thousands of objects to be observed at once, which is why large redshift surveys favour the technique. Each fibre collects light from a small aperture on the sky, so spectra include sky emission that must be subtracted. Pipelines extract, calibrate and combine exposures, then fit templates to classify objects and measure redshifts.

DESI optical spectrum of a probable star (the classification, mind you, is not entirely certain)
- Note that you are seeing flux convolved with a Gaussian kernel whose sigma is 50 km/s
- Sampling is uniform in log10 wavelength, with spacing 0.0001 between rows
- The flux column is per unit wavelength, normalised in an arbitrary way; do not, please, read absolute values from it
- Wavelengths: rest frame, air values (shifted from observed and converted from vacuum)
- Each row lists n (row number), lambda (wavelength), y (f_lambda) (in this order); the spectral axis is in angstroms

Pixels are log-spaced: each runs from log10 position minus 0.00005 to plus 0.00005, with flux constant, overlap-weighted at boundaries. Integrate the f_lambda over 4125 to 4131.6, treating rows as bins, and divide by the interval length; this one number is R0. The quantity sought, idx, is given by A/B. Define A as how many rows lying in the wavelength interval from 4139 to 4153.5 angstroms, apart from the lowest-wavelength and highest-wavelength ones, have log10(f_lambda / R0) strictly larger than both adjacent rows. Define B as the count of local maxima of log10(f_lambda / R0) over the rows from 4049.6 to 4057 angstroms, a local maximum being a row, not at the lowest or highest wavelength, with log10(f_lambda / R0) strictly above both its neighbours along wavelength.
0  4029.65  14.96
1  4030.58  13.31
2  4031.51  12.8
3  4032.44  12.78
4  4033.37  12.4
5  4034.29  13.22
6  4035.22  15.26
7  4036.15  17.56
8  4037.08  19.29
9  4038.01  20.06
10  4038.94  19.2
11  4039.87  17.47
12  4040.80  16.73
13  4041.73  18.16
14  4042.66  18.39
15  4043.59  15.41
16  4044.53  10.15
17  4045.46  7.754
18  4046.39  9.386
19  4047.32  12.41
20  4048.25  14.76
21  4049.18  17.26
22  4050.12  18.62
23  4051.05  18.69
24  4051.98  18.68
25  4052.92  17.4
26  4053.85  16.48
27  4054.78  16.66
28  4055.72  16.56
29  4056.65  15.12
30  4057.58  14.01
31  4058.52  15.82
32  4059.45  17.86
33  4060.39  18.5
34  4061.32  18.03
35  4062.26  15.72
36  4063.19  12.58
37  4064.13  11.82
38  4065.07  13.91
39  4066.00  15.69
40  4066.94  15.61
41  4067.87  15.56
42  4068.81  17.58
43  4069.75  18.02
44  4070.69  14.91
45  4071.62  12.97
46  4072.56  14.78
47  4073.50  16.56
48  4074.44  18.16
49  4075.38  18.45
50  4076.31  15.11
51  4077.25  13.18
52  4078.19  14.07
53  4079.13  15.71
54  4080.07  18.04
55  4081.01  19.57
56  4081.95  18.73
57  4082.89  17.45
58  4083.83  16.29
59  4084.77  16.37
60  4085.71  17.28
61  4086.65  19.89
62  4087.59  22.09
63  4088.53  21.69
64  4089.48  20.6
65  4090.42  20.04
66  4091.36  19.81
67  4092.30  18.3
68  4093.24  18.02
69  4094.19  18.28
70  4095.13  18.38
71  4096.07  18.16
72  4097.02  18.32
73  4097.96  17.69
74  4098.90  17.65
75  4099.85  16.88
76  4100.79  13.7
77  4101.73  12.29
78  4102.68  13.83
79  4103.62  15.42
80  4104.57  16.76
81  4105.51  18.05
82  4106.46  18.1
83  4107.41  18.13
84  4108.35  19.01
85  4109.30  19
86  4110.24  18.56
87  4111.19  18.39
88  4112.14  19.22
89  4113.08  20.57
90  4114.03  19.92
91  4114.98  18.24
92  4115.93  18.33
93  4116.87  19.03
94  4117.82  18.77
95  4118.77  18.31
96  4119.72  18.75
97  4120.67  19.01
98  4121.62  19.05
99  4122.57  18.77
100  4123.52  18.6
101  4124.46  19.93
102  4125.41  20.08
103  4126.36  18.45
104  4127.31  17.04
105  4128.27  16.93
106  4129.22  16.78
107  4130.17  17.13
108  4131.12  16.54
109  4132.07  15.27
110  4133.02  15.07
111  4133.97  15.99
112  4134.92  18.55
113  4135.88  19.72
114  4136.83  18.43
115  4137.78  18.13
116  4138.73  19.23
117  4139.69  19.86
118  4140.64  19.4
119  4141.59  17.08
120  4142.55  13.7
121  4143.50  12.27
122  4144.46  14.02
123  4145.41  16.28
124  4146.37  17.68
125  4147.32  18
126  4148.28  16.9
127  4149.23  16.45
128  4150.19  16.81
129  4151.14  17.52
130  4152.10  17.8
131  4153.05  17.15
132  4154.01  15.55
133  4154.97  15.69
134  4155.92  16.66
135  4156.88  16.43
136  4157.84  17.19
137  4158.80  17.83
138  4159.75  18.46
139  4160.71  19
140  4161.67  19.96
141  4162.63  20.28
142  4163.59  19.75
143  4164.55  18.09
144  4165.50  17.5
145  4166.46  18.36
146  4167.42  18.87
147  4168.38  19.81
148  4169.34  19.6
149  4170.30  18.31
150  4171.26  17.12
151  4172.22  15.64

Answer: 1.0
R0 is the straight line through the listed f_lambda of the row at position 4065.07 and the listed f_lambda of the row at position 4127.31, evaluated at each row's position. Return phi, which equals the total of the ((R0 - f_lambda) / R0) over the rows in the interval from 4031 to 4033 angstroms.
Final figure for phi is -0.09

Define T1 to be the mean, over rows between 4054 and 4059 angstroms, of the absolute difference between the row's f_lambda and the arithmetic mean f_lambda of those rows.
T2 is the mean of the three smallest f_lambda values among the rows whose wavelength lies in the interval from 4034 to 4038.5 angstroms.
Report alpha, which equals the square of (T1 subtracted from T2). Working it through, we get 210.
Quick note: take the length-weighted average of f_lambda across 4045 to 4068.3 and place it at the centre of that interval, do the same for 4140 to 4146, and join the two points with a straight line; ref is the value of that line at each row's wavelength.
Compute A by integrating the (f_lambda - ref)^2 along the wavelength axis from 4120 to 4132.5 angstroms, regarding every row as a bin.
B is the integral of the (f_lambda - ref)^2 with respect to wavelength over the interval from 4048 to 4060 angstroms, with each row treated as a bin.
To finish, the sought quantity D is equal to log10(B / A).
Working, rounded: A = 97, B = 50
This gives -0.3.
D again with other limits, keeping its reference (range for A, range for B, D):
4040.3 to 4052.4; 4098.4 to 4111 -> -0.4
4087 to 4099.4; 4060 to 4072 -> -0.6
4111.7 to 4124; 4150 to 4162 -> -0.5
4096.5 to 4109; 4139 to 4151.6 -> 0.0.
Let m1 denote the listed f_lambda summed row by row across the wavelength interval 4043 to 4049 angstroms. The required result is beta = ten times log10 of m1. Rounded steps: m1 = 70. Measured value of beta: 18.4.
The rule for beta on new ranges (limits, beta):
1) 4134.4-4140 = 20.6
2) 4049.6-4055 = 20.3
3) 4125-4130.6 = 20.3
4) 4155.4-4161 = 20.2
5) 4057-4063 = 20.0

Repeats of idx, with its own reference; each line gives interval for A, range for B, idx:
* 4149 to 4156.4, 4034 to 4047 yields 0.5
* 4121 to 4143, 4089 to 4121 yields 0.8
